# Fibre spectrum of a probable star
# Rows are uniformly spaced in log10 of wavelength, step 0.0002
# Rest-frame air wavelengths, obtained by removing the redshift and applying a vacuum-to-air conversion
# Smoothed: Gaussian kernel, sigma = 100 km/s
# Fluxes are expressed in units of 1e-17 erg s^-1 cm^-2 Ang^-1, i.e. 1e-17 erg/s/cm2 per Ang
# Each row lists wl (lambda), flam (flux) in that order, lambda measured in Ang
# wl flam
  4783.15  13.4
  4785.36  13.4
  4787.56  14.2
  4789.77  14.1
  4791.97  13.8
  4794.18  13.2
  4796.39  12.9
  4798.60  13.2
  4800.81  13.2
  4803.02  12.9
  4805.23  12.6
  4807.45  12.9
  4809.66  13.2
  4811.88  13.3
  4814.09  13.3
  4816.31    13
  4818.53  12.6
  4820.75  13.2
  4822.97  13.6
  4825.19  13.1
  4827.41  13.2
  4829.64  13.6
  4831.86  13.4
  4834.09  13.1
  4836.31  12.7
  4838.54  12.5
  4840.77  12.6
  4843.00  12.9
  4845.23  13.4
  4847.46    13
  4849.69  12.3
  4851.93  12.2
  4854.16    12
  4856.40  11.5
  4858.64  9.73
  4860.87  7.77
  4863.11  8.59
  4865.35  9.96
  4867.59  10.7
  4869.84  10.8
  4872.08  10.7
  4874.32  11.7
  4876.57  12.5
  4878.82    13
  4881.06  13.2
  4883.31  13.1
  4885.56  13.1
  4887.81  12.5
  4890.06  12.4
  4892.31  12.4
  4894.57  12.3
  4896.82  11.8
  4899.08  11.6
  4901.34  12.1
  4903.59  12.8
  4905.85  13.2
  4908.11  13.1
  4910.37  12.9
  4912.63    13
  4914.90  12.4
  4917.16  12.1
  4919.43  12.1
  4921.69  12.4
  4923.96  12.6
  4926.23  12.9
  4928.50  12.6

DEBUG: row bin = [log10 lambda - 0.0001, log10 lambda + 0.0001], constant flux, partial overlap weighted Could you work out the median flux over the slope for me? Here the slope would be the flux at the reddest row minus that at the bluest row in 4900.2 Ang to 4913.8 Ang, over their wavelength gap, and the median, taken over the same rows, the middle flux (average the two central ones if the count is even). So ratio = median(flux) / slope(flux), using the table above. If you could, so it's 162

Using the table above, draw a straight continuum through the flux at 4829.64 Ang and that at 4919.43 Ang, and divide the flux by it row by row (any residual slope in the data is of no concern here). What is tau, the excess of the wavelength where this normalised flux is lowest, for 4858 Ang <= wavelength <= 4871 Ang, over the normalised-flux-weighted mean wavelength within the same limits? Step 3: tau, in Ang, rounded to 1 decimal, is -3.7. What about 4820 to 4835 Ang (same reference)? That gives -2.2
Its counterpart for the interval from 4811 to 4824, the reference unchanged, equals 1.1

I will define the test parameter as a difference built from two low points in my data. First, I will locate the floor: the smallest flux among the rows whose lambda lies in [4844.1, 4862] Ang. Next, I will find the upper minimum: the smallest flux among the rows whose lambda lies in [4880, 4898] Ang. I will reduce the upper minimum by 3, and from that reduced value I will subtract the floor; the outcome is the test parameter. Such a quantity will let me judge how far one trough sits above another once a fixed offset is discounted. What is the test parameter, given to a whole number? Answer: 1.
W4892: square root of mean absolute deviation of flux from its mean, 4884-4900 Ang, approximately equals 0.6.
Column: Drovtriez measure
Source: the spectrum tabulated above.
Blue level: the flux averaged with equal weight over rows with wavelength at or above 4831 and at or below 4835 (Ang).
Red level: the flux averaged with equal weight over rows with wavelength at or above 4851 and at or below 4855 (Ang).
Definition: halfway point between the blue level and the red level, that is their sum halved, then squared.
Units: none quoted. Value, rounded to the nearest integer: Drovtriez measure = 161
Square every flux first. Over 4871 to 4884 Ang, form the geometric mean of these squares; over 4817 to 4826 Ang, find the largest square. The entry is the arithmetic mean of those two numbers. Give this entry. 169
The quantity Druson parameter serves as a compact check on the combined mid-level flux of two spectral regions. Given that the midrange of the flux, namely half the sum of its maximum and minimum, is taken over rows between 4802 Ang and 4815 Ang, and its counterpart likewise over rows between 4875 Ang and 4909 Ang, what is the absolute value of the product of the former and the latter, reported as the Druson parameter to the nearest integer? 161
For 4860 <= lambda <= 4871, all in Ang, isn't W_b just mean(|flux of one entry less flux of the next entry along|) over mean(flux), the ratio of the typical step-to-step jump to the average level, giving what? 0.079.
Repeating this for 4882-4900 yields 0.017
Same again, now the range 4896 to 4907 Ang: 0.037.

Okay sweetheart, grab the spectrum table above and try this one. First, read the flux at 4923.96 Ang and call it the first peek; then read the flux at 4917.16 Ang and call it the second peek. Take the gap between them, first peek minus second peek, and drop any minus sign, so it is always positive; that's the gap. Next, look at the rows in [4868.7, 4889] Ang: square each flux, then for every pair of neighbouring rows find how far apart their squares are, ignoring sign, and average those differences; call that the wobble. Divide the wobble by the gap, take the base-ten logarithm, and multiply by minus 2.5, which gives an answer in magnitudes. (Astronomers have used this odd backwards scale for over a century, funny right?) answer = -3.3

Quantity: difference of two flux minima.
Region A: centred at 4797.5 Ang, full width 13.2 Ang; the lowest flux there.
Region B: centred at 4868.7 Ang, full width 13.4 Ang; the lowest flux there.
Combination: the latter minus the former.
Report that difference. -4.3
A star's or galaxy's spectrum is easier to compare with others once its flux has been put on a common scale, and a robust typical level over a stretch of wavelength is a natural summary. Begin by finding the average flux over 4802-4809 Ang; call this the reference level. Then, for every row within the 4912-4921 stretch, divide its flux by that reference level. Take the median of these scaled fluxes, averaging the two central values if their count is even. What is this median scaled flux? 0.96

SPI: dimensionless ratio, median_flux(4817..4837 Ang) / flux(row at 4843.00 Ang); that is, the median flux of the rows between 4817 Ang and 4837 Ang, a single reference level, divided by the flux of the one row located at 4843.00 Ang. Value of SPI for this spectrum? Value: 1.02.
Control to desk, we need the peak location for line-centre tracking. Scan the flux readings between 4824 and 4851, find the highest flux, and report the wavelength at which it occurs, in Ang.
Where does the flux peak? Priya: 4829.64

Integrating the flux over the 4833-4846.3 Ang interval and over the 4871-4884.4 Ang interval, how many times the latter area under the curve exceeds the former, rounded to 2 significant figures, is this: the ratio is 0.97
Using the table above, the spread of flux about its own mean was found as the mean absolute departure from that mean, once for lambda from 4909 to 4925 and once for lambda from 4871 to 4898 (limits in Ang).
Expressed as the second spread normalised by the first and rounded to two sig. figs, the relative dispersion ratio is 1.8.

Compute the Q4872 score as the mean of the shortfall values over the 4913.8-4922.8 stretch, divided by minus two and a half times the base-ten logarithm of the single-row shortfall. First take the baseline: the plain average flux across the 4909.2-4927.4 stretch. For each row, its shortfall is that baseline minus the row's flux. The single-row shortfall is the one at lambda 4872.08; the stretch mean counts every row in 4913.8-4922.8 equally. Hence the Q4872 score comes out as -0.45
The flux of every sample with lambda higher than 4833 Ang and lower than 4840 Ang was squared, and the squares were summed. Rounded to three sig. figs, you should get 489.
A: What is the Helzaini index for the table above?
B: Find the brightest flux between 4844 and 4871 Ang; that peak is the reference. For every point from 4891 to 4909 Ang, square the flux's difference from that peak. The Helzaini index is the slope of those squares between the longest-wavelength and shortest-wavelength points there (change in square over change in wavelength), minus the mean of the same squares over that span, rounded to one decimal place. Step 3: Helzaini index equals -1.3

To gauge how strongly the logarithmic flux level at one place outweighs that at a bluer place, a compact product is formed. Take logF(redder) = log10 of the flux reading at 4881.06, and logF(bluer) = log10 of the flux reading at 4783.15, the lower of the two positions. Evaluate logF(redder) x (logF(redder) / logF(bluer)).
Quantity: 1.11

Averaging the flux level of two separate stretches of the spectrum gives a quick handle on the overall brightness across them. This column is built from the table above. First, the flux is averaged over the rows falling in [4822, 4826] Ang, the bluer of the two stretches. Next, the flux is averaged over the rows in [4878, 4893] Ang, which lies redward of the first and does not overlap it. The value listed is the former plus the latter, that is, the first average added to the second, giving 26.2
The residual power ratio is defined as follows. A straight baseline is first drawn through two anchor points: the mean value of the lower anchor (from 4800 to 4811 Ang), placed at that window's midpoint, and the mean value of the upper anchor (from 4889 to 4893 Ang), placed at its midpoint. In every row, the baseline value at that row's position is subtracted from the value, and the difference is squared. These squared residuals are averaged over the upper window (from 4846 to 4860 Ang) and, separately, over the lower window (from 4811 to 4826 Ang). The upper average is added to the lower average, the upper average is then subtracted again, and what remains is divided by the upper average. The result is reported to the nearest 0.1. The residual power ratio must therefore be 0.1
